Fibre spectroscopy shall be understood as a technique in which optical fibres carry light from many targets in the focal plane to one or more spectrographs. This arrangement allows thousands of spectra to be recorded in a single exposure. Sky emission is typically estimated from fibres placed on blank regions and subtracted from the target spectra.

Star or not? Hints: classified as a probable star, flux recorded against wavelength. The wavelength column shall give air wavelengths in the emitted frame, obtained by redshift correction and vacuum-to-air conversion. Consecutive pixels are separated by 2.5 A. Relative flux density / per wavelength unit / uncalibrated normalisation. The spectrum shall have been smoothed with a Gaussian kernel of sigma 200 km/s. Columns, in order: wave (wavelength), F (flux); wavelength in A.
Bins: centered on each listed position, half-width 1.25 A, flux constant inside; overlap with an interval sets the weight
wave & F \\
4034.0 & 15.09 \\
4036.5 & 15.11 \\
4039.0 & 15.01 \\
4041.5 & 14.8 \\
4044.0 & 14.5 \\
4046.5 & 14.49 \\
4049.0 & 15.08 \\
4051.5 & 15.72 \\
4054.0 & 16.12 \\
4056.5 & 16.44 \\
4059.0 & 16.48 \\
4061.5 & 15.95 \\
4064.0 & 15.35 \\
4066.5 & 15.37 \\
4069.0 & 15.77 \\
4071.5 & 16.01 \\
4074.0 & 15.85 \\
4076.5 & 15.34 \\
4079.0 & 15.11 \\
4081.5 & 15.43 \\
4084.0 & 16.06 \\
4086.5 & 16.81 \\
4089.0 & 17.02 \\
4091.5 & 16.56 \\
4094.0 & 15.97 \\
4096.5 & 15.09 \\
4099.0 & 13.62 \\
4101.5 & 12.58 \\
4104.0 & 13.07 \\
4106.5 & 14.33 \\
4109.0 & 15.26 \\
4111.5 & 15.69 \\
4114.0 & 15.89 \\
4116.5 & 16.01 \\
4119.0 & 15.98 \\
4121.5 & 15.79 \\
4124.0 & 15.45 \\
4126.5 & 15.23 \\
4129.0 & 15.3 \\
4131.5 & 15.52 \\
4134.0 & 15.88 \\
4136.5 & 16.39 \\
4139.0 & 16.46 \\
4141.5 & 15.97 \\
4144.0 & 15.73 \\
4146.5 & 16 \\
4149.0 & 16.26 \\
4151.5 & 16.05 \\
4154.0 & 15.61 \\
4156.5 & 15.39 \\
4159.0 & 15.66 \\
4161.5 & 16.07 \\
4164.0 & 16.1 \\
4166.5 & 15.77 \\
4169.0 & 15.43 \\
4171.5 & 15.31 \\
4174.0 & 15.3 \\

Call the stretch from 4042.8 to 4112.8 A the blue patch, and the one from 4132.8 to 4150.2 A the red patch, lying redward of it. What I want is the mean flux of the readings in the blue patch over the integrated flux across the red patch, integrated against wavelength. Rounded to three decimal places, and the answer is 0.055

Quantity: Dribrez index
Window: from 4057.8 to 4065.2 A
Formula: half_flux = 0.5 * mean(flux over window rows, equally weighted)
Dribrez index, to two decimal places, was 7.96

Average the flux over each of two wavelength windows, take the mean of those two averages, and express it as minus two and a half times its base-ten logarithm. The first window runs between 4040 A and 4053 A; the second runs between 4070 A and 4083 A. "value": -2.96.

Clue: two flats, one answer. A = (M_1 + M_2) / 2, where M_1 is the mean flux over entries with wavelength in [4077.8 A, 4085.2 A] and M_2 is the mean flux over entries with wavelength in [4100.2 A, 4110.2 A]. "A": 14.7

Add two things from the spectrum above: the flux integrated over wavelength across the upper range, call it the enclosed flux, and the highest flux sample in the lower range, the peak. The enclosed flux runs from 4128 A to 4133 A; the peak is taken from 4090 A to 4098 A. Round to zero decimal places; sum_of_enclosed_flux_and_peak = 94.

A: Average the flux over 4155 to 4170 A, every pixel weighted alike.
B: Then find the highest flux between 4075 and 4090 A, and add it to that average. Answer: 32.8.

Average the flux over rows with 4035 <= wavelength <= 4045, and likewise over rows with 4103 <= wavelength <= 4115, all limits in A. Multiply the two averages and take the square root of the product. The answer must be 14.9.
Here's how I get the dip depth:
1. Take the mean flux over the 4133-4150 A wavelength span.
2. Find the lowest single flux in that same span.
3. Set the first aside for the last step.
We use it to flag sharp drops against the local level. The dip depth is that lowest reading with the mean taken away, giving -0.37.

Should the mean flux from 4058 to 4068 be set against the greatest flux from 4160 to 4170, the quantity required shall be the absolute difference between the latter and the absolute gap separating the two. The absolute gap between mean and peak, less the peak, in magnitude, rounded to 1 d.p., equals 15.8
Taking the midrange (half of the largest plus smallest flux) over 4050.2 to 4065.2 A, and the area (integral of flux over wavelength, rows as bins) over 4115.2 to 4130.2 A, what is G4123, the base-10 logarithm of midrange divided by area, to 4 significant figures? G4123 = -1.168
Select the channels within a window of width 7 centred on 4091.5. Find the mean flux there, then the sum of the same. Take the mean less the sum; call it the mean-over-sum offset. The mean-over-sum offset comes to -33.0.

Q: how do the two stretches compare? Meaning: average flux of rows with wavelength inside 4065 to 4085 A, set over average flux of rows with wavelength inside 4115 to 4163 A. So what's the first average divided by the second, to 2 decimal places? 0.99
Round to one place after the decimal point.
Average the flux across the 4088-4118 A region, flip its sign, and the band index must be -15.1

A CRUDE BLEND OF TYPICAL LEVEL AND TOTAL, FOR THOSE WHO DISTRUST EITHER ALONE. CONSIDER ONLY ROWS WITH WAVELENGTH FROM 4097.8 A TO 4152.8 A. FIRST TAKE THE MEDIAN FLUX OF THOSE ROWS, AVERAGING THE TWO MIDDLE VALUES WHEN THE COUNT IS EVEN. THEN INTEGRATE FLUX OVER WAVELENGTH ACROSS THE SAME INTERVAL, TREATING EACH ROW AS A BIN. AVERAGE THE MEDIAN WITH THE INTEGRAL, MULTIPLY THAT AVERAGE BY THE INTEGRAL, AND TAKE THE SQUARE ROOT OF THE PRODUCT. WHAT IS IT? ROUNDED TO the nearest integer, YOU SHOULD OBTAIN 604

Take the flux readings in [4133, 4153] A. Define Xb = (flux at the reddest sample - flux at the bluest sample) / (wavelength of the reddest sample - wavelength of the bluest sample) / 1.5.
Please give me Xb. 0.01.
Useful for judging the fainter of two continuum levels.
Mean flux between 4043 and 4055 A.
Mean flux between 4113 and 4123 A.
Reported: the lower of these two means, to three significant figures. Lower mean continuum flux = 15.2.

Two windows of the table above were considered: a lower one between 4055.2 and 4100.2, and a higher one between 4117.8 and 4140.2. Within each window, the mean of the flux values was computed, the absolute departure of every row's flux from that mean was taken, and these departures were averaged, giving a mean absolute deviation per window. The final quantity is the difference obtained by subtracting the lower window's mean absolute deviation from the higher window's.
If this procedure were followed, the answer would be -0.22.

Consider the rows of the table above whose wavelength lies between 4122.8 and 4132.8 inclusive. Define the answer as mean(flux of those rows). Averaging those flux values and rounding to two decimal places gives 15.38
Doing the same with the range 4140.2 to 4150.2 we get 15.99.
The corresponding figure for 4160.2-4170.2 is 15.84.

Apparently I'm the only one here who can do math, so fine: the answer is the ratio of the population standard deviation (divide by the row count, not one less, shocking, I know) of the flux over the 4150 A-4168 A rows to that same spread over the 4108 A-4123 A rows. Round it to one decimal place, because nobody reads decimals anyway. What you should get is 1.0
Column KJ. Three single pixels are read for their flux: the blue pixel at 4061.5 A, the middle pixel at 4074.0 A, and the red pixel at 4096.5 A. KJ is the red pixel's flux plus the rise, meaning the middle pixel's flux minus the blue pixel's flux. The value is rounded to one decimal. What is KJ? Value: 15.0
